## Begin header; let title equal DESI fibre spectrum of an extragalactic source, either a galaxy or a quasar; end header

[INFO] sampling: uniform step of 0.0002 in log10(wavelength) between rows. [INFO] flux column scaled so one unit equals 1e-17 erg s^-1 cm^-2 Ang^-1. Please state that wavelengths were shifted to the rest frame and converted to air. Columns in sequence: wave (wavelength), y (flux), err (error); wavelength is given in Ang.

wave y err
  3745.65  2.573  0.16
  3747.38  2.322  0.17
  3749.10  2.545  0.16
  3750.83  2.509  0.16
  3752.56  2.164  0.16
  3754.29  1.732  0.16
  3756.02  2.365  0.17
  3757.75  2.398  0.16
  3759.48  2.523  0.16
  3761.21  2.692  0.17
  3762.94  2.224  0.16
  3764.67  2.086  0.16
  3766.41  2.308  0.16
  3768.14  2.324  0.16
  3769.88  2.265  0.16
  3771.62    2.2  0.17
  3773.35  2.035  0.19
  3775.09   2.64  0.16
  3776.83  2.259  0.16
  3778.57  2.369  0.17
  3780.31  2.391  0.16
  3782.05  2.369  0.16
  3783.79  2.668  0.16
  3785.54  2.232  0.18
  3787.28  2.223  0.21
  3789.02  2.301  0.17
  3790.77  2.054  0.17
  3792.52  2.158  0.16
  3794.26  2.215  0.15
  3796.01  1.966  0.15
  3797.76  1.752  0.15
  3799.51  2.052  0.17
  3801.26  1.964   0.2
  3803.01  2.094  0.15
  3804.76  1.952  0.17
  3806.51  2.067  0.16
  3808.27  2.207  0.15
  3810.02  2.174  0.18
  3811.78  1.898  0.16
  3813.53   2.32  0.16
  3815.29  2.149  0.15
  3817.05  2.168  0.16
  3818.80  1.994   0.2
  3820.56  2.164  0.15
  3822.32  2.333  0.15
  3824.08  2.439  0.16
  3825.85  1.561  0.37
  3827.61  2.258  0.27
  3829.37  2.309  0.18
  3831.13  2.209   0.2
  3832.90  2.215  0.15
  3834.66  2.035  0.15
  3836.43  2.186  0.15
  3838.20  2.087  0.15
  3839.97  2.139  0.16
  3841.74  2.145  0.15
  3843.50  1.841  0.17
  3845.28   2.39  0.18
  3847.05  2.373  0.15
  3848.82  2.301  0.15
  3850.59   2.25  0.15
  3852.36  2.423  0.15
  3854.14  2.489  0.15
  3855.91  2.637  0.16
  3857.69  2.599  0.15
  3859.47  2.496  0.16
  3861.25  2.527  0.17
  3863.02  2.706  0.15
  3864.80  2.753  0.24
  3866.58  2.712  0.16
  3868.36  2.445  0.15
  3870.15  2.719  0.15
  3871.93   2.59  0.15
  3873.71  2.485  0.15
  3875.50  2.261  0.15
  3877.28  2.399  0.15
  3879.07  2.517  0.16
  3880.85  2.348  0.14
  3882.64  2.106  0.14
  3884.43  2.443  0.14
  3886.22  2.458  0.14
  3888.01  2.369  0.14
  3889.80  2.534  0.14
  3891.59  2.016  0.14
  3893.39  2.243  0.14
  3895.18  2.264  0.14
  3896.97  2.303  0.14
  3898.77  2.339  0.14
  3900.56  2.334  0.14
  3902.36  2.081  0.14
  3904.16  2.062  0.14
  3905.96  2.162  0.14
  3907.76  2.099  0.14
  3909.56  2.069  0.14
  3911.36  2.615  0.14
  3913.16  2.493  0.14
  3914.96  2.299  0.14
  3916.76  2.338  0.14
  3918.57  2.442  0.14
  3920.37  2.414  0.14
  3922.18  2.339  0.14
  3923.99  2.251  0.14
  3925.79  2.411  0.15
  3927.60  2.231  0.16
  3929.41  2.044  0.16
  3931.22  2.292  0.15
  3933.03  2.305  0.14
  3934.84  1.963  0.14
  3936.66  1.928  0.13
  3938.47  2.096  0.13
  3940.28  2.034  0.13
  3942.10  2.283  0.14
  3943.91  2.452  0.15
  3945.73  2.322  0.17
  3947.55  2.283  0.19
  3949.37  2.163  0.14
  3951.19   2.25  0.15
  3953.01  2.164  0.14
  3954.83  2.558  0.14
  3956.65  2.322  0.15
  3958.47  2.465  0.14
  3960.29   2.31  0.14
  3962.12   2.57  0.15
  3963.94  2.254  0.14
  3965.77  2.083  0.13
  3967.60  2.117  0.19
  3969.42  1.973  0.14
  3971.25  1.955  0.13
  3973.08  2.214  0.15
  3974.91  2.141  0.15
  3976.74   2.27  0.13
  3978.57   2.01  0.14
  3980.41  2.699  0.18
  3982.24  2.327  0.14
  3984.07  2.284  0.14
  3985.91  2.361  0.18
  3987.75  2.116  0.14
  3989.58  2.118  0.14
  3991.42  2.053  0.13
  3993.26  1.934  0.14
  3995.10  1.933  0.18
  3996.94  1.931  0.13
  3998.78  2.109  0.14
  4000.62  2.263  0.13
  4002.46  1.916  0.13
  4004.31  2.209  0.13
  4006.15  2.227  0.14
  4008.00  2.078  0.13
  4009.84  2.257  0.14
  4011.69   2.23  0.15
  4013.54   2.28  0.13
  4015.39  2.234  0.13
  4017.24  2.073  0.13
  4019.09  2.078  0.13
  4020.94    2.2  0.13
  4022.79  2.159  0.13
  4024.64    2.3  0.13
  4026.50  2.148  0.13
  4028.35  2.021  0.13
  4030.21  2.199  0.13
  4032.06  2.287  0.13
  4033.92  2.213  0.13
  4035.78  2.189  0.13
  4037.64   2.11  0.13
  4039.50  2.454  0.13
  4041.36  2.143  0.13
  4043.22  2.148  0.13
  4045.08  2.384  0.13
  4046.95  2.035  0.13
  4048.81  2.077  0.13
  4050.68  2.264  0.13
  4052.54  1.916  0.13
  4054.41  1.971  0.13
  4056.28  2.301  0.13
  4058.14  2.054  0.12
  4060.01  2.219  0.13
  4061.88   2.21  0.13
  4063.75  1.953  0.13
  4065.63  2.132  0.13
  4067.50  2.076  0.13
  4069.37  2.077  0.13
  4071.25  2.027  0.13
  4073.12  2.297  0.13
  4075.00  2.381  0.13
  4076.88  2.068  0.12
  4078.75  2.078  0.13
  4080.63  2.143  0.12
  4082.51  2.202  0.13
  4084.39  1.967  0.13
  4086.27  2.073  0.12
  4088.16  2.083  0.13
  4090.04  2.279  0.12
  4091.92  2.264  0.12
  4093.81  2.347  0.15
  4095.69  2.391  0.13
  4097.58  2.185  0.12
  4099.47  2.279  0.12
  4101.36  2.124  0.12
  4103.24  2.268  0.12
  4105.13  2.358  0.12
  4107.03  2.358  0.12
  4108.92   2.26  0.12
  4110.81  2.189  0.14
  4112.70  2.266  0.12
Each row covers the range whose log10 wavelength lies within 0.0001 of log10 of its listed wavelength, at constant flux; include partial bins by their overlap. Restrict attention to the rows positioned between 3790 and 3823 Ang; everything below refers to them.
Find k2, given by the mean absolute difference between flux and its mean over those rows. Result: 0.116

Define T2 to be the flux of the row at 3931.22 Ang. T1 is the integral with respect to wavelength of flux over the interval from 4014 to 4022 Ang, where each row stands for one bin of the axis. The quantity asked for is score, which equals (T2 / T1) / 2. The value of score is 0.066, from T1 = 17.2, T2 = 2.292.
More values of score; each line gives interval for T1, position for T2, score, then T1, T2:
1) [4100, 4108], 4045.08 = 0.065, 18.2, 2.384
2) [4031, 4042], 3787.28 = 0.045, 24.6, 2.223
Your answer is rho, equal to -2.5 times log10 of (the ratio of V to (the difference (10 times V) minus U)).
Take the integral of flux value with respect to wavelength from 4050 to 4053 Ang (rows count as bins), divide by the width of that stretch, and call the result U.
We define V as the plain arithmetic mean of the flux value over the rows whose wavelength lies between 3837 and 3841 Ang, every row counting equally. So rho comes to 2.386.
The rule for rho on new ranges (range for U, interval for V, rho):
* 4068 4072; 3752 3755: 2.379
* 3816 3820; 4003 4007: 2.392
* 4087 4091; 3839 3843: 2.384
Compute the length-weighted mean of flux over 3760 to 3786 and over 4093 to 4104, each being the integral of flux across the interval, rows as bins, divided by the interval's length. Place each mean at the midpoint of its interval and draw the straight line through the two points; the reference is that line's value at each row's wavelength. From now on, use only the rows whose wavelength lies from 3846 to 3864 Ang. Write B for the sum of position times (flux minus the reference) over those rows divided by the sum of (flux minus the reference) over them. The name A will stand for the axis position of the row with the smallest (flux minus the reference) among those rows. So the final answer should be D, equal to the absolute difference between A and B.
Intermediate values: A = 3850.59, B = 3858.7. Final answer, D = 8.1 Ang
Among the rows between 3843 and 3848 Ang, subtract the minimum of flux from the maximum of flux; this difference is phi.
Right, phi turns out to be 0.5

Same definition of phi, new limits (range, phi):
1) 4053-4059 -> 0.3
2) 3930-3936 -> 0.3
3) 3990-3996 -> 0.1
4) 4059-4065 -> 0.3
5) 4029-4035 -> 0.1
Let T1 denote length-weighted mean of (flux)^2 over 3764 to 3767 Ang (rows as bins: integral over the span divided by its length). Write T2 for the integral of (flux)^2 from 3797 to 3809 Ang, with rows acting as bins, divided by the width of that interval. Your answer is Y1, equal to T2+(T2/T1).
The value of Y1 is 4.9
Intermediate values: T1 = 4.82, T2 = 4.1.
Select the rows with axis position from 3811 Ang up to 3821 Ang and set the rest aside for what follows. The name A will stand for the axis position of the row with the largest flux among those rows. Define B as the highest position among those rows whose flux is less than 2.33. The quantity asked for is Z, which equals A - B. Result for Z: -7.0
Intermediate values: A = 3813.53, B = 3820.56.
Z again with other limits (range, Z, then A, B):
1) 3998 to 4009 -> -7.4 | 4000.62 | 4008.00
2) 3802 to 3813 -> -3.5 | 3808.27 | 3811.78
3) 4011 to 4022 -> -7.4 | 4013.54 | 4020.94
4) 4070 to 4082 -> -5.6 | 4075.00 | 4080.63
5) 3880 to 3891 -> 7.2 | 3889.80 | 3882.64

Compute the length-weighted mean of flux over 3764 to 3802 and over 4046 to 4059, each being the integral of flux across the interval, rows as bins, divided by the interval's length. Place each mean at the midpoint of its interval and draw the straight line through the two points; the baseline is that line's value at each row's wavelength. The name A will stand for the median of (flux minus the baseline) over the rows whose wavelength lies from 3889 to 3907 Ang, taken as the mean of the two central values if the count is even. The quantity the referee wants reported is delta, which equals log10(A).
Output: -1.1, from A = 0.09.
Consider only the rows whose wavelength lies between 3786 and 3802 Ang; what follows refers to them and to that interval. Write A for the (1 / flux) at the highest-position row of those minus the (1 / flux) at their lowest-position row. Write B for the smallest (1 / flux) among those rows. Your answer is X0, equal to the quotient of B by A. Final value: 7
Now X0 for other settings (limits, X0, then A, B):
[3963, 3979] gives 8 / 0.054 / 0.441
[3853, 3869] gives 50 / 0.007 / 0.363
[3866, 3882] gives 6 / 0.057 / 0.368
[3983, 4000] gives 12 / 0.036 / 0.424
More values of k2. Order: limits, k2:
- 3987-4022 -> 0.101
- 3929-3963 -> 0.145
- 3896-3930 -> 0.131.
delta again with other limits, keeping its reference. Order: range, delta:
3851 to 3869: -0.4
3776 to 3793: -1.2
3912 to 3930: -0.7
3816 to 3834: -1.8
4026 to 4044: -1.1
